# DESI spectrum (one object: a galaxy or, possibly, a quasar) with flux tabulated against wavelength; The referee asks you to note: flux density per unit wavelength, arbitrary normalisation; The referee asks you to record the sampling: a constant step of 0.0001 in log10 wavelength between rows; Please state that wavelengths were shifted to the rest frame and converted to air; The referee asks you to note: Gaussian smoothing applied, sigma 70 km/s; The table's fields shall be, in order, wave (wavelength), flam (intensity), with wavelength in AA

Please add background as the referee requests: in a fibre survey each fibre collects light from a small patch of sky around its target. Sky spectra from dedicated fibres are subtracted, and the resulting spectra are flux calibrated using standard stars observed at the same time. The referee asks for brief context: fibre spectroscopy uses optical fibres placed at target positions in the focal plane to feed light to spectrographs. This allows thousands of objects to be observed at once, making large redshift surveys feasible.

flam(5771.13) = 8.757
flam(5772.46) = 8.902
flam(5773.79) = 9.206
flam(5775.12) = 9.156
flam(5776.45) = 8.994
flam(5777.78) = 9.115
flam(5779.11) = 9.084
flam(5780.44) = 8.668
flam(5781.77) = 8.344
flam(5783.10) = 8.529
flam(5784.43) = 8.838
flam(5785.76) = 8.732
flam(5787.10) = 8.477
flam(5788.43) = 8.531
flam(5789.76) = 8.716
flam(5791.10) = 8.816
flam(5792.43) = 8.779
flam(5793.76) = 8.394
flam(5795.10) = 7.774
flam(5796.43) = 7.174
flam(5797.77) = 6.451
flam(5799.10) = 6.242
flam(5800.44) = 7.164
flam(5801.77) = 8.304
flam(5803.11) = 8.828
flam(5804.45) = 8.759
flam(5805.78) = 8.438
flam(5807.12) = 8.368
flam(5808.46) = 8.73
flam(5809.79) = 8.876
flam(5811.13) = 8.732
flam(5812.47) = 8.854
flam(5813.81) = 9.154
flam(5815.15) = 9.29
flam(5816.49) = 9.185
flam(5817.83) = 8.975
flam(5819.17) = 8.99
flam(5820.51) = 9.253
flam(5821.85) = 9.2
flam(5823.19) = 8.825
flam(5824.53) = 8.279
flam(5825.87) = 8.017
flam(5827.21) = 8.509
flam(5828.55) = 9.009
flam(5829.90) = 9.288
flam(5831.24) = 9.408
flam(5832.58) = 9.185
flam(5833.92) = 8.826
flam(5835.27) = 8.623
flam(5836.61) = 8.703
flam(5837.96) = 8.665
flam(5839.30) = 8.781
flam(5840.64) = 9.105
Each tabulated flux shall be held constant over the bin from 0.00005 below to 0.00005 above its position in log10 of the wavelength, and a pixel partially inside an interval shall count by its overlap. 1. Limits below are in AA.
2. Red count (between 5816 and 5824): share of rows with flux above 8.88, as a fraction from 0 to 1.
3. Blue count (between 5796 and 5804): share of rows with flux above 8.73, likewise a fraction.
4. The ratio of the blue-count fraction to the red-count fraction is 0.20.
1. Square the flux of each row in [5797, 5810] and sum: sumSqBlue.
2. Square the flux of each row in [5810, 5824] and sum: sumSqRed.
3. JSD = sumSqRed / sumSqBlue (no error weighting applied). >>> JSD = 1.26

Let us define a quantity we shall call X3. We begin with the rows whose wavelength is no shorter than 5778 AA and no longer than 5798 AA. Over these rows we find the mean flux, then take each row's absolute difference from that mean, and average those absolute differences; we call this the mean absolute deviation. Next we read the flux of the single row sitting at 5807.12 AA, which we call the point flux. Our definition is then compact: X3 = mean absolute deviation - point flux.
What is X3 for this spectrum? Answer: -7.9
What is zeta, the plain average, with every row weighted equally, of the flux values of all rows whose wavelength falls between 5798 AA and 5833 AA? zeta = 8.7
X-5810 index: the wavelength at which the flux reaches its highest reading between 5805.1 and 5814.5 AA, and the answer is 5813.81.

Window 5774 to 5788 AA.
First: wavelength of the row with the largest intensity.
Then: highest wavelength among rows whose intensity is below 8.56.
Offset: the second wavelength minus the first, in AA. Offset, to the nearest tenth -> 12.0 AA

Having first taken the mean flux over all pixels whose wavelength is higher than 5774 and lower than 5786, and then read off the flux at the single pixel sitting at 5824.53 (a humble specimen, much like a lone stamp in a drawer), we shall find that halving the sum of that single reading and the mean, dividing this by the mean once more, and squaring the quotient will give 0.94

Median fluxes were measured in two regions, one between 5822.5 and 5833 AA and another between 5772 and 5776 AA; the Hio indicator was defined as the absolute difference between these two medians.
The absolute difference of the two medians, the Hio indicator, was 0.24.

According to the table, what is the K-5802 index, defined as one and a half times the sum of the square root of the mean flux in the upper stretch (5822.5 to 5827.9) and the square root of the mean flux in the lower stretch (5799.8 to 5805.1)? 8.661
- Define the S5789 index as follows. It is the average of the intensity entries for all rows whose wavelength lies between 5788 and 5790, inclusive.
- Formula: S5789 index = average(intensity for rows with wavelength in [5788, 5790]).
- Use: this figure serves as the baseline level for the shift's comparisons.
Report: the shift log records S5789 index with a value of 8.6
